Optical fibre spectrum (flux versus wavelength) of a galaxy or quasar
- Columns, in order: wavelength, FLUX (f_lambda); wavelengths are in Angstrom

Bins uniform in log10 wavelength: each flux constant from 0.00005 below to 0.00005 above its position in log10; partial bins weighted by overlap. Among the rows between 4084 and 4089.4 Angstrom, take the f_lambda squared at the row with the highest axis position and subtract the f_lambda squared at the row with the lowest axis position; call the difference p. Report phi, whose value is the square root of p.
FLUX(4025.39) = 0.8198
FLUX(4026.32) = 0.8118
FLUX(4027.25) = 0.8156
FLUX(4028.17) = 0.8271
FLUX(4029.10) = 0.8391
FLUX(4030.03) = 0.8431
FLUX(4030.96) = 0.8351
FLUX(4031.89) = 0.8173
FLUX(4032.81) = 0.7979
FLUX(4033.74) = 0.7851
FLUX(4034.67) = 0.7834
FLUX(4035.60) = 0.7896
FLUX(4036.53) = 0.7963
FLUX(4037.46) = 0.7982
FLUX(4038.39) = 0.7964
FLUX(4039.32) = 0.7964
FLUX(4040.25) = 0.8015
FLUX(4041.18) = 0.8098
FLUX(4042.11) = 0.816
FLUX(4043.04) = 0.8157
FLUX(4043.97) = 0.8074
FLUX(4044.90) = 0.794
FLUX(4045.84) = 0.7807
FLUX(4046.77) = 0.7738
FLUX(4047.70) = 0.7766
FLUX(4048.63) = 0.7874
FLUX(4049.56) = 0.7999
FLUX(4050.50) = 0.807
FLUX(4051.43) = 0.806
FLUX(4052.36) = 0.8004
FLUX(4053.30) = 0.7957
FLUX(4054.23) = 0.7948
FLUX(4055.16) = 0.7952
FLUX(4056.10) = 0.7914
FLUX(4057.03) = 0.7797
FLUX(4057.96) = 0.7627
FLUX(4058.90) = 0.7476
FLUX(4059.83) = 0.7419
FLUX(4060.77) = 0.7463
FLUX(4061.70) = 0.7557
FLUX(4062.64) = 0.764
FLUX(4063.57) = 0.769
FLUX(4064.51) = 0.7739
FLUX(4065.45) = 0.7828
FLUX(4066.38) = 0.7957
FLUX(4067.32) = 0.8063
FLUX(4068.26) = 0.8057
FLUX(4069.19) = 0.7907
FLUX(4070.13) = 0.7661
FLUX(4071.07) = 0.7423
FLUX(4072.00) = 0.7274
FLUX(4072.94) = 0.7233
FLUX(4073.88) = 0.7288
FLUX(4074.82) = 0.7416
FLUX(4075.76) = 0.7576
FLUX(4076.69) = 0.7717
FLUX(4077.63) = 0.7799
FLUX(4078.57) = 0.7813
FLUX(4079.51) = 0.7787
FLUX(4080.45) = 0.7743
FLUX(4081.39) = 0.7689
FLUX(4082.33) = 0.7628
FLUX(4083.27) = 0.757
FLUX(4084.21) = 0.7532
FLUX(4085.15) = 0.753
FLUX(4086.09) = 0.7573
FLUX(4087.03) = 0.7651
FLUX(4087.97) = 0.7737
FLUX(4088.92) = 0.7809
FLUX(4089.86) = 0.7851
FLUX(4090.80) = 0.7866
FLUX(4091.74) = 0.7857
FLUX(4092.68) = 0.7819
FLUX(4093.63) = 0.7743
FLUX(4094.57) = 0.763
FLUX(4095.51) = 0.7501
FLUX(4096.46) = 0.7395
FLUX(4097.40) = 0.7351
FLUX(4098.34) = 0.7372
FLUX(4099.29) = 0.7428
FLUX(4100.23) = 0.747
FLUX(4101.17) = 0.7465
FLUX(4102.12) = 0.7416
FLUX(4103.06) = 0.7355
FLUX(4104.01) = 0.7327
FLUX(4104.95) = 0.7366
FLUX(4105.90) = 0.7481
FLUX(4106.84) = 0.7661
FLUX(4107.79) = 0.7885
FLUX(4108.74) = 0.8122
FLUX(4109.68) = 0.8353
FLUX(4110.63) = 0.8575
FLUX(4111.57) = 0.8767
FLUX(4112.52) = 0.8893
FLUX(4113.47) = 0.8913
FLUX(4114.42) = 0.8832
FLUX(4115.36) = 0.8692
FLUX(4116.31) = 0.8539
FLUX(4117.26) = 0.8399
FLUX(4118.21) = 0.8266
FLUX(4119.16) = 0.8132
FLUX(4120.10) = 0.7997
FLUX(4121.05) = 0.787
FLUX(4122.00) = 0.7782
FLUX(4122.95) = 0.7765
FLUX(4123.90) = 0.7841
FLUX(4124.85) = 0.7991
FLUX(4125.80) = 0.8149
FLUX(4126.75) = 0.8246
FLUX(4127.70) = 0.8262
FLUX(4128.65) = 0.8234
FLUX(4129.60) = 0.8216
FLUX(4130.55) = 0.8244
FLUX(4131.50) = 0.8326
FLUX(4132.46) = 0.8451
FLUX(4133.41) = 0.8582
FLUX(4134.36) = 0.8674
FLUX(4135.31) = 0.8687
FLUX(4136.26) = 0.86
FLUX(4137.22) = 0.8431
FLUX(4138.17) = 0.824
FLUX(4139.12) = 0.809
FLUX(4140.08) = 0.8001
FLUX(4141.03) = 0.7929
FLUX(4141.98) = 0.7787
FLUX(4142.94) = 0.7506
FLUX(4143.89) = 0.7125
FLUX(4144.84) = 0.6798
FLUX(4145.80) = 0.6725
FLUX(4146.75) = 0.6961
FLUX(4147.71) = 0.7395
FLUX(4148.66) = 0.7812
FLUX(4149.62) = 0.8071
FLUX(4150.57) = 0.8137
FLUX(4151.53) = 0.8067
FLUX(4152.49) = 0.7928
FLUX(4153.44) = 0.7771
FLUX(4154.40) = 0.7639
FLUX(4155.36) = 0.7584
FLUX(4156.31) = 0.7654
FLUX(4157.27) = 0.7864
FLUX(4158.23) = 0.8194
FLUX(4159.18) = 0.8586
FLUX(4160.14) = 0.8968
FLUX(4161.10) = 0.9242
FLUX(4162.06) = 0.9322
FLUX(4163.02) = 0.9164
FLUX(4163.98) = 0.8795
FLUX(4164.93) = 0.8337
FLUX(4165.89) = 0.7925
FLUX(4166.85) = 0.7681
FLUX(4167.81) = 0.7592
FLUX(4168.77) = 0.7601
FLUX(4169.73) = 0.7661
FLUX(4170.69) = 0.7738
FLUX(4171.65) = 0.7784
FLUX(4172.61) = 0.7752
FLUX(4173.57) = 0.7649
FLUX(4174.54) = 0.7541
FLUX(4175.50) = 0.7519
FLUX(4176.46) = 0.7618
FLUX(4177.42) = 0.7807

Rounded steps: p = 0.04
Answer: 0.21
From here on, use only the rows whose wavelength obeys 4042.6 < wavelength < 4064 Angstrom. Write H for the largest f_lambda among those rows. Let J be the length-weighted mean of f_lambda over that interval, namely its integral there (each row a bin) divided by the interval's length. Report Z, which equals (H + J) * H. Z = 1.30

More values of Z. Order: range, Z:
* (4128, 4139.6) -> 1.48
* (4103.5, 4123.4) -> 1.52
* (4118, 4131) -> 1.35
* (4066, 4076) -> 1.26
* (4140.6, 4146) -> 1.21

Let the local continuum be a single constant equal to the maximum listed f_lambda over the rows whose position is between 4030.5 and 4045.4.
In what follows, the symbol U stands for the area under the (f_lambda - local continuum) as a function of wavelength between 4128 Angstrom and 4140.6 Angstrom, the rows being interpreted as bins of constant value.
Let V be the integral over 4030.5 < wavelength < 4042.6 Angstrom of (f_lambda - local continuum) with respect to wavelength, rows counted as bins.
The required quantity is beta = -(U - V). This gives -0.4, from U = 0.0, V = -0.40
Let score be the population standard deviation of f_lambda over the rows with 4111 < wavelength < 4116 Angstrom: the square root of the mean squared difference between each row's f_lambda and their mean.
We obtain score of 0.008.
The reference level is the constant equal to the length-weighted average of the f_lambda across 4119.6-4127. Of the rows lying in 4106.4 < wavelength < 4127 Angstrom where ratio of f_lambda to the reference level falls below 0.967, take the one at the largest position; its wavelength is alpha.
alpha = 4106.84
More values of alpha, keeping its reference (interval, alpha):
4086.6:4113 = 4106.84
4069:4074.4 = 4073.88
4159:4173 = 4169.73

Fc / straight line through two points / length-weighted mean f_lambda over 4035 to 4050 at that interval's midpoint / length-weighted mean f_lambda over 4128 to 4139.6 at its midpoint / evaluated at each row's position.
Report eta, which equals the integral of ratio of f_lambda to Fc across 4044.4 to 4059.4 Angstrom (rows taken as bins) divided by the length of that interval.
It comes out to 0.98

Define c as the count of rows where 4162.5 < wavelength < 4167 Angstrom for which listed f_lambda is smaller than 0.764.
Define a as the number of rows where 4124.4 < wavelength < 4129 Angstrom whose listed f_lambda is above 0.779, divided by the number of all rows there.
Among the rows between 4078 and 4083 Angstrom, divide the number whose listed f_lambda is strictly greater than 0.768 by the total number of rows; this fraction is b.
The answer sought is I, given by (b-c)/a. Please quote 0.8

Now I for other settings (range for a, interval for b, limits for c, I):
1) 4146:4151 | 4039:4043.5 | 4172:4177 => -3.3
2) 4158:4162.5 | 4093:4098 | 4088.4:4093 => 0.2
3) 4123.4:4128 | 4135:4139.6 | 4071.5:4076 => -4.0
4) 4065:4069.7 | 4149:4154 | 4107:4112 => 1.0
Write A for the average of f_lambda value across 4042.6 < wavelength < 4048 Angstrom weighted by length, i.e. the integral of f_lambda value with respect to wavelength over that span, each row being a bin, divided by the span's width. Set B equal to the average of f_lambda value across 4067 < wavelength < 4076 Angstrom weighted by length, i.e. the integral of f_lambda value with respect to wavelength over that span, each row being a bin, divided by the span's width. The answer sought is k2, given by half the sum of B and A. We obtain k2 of 0.775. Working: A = 0.79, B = 0.758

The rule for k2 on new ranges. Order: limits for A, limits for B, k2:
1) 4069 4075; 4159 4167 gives 0.807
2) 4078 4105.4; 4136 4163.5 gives 0.779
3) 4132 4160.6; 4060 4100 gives 0.779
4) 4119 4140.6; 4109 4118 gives 0.843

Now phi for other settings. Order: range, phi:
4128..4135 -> 0.27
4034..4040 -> 0.14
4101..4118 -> 0.38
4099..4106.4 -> 0.09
